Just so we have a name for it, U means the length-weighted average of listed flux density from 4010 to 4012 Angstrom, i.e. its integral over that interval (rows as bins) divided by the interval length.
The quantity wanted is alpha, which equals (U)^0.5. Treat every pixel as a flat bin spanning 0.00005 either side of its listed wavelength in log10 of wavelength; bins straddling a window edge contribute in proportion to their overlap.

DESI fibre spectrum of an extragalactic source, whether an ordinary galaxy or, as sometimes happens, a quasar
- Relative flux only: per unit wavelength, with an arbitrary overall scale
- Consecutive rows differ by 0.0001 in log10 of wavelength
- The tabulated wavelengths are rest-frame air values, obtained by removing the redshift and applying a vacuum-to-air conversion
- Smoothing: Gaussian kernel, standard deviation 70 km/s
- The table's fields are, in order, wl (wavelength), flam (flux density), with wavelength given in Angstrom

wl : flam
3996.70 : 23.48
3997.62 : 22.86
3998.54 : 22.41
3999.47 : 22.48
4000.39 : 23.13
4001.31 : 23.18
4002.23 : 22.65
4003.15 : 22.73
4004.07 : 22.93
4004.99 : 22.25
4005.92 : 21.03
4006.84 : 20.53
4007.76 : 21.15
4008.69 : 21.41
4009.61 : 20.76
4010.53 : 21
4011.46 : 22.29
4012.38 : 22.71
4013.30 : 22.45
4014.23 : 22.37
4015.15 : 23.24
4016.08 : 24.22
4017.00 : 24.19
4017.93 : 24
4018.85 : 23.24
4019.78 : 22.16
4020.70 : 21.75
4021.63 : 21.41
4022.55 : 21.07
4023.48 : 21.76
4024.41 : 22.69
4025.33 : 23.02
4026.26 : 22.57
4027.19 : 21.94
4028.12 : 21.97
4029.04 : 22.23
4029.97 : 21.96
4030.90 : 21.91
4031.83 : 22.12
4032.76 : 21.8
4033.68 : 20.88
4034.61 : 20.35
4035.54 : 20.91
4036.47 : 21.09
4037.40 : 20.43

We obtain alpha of 4.65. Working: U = 21.7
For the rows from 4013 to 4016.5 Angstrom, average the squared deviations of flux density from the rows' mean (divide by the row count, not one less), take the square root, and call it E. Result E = 0.75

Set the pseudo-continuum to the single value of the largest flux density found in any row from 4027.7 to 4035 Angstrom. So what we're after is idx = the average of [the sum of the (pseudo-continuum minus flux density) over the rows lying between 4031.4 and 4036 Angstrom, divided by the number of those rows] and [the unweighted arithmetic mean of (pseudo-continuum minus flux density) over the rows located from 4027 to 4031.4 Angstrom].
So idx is 0.6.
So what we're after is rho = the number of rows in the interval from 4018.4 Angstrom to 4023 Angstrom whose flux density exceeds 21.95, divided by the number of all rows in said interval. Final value 0.4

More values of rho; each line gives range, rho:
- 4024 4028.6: 0.8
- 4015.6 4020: 1.0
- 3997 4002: 1.0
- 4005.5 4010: 0.0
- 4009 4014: 0.6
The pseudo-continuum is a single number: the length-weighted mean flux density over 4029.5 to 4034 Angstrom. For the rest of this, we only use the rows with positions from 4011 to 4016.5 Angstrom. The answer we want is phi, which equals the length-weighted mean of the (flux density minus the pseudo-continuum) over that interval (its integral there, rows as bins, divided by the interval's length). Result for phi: 1.1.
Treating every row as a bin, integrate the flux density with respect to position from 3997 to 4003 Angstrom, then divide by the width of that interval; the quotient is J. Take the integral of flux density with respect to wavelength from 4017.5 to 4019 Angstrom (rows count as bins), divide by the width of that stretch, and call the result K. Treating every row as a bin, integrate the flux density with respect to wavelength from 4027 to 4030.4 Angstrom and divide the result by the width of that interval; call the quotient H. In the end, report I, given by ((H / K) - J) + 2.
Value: -19.9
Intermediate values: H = 22.1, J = 22.8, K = 23.8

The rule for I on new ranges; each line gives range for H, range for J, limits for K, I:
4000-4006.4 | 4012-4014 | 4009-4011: -19.5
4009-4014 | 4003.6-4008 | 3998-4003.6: -18.6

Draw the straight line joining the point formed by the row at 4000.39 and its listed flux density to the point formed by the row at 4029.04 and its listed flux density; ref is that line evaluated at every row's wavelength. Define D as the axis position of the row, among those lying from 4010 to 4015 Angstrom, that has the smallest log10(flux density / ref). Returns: 4010.53 Angstrom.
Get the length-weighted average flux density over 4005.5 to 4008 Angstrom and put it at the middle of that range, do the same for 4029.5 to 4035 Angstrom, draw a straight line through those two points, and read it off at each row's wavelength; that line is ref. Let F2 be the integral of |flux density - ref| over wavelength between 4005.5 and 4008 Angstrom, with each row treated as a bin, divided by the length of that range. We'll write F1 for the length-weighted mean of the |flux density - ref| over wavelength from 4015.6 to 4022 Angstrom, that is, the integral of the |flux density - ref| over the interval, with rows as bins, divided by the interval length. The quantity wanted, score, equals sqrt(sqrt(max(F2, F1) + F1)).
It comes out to 1.38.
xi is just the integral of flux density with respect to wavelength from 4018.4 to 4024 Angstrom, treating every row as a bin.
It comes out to 123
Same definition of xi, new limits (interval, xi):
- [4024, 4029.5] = 123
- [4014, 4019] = 118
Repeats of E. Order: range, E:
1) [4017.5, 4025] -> 0.92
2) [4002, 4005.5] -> 0.25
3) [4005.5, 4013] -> 0.71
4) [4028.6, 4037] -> 0.63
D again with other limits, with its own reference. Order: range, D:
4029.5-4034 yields 4033.68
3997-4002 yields 3998.54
